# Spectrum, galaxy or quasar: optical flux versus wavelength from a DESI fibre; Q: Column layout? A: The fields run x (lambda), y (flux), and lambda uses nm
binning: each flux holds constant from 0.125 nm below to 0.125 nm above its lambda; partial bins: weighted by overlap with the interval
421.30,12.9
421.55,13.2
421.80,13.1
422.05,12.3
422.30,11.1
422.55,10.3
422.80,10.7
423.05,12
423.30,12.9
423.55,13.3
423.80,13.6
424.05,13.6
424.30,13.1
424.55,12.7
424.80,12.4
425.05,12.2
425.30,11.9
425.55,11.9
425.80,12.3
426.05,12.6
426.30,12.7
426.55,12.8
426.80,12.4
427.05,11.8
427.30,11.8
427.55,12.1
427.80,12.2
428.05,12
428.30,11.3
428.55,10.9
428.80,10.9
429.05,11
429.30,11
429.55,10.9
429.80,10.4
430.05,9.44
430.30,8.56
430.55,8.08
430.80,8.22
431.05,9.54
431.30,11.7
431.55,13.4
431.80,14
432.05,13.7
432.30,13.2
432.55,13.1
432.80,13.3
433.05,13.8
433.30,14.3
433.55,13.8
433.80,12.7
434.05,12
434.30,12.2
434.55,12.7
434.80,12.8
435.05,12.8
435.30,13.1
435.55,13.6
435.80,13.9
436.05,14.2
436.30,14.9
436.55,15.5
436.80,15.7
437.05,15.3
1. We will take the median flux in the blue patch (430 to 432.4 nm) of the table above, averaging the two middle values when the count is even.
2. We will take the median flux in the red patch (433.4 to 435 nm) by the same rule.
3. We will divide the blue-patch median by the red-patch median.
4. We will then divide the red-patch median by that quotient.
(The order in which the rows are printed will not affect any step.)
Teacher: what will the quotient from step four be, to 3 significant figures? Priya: 15.2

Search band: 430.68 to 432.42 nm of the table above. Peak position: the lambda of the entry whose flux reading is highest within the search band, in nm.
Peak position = 431.80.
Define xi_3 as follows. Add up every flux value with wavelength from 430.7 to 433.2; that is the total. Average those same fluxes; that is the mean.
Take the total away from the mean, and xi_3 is -112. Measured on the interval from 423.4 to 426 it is -114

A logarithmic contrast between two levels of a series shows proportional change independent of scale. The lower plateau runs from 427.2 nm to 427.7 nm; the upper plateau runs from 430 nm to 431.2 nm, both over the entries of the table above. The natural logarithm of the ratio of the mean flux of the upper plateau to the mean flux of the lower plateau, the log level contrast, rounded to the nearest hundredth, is -0.31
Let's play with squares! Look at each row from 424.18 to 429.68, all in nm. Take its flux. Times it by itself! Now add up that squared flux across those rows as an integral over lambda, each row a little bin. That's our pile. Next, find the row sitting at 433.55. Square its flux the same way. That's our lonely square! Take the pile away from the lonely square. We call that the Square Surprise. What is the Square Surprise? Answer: -597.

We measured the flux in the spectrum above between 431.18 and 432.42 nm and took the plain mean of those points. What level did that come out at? 13.2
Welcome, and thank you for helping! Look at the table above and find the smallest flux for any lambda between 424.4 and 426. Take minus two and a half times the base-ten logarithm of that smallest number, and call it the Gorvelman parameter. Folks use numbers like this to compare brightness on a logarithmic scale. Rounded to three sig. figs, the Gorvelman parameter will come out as -2.69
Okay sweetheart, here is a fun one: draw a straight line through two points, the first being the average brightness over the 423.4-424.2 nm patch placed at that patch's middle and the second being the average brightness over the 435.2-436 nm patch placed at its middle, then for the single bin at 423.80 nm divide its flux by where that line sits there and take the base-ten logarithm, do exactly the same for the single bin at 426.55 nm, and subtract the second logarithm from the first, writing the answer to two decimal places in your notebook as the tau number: 0.03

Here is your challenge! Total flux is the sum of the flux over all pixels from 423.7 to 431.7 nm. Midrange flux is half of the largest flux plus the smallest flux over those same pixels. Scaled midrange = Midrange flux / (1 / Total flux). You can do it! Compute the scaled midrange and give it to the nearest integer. 4005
